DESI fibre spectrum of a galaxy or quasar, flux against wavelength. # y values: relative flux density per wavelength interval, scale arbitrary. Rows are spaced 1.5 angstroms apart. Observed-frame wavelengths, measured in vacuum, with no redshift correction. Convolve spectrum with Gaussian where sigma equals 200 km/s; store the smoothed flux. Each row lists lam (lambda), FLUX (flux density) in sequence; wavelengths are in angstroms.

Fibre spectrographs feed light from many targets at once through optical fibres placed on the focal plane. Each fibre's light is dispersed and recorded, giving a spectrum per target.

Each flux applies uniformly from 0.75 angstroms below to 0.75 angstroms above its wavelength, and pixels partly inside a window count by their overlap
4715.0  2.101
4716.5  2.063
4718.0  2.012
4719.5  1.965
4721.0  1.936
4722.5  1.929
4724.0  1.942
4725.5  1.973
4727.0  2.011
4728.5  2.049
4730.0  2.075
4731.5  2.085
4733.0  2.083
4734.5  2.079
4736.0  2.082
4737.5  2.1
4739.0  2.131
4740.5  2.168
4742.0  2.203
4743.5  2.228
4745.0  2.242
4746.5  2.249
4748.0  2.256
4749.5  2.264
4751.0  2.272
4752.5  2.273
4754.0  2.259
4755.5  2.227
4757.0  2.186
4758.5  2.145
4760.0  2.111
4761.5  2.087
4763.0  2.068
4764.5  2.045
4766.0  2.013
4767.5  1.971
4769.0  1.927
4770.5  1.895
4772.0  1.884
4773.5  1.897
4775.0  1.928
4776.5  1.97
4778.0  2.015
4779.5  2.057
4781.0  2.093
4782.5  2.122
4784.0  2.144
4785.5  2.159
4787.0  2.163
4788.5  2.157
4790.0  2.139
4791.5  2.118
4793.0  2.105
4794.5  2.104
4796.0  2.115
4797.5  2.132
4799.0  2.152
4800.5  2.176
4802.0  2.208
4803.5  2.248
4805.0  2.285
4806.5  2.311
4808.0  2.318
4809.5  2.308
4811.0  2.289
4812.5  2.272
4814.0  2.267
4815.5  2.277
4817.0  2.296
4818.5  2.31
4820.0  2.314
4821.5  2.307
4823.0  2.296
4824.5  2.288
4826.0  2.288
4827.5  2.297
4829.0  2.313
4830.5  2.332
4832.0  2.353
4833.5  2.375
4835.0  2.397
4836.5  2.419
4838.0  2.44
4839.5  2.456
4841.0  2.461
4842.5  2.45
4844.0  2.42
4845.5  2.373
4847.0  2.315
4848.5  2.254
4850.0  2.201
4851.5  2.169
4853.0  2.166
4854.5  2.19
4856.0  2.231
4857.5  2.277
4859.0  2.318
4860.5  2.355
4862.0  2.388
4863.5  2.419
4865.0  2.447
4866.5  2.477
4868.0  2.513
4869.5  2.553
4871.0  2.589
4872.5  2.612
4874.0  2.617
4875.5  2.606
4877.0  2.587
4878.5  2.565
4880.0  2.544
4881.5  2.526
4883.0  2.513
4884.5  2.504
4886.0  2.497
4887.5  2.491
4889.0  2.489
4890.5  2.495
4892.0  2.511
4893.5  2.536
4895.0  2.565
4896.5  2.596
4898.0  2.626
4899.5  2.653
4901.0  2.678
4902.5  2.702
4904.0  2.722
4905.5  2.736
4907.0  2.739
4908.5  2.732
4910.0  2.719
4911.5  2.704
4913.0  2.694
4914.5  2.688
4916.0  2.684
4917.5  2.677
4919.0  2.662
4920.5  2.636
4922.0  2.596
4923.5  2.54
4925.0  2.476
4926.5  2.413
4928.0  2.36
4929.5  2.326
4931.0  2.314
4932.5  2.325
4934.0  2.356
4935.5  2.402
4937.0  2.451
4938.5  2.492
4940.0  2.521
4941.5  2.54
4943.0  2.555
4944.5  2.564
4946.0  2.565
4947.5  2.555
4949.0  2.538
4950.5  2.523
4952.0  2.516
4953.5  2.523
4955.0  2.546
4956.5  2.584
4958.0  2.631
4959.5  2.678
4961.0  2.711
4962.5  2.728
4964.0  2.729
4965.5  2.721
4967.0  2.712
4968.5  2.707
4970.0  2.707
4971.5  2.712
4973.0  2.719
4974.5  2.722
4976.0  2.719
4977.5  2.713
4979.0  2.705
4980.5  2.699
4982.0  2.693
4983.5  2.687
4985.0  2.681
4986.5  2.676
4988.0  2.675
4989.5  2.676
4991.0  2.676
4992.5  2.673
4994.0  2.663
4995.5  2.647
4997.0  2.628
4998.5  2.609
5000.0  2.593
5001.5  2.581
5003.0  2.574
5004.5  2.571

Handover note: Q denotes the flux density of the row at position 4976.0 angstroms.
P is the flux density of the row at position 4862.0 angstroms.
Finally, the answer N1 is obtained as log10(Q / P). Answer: 0.056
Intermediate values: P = 2.388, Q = 2.719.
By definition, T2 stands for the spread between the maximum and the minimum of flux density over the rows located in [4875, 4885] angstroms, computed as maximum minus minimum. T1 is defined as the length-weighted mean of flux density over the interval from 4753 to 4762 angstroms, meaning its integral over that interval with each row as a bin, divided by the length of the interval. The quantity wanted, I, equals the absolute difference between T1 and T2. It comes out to 2.1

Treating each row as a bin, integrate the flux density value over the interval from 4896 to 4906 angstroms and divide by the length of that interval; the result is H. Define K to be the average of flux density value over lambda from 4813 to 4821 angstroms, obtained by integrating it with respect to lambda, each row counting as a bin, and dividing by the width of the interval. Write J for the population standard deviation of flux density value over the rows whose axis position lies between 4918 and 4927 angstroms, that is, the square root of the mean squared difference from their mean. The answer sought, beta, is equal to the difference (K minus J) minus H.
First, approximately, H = 2.67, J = 0.088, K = 2.29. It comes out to -0.5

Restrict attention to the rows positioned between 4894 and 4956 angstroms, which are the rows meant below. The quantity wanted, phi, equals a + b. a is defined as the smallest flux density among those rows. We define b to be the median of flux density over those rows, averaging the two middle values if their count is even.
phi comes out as 4.9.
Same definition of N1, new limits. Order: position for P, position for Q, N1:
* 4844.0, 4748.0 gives -0.030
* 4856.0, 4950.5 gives 0.053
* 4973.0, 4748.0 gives -0.081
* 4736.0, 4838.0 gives 0.069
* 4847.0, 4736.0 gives -0.046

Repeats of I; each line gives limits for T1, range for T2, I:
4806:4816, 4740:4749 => 2.2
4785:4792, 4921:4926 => 2.0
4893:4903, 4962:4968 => 2.6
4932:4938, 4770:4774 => 2.4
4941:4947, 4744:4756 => 2.5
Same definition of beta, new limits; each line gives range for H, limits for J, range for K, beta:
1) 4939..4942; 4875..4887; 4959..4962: 0.1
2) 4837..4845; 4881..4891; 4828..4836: -0.1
